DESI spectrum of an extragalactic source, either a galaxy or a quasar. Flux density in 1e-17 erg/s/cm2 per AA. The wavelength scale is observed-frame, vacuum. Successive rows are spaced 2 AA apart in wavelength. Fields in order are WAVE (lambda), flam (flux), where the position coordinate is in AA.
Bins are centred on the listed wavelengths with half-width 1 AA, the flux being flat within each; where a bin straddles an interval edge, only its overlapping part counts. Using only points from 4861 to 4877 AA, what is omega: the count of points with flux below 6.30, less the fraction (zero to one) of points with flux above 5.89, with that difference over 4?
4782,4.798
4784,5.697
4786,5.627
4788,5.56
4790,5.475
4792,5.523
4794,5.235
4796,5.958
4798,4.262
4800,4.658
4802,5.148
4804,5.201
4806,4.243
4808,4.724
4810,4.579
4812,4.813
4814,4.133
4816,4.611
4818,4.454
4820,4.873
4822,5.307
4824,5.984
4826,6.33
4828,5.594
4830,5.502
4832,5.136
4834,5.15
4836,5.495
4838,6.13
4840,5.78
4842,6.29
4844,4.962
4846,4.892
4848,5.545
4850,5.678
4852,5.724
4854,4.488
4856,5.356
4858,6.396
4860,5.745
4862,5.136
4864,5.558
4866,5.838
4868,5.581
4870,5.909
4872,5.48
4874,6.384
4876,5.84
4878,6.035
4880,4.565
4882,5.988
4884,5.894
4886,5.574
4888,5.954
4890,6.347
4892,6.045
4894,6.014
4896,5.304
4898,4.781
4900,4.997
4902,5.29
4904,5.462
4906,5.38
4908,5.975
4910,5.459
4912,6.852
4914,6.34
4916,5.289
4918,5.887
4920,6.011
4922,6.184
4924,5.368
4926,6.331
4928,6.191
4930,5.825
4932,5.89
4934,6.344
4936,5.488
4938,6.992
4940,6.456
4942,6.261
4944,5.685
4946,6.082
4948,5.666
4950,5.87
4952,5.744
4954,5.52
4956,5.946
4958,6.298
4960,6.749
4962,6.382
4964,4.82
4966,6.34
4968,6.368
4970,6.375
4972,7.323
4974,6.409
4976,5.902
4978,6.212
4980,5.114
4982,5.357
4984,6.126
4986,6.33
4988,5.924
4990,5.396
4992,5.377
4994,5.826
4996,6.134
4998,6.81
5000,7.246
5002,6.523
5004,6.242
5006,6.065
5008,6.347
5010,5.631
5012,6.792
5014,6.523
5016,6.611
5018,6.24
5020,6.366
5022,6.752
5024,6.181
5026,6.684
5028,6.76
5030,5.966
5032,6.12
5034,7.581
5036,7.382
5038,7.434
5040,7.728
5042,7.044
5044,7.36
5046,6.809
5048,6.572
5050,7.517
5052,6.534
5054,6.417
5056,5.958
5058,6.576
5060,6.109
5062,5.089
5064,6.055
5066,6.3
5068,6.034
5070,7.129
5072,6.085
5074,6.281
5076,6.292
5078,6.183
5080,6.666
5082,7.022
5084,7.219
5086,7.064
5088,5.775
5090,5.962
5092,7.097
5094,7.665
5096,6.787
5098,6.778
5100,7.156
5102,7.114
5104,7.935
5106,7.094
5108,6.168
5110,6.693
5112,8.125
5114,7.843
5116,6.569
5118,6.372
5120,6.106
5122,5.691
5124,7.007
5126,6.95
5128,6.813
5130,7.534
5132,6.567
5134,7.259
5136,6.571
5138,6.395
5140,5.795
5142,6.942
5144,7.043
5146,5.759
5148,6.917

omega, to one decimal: 1.7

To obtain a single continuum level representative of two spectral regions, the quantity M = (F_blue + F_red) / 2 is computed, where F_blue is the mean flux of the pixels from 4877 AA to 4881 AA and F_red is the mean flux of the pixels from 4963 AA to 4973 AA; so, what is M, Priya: 5.8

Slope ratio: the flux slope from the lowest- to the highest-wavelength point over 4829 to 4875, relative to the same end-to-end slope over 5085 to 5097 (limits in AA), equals -1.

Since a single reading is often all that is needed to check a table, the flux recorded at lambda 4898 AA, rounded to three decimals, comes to 4.781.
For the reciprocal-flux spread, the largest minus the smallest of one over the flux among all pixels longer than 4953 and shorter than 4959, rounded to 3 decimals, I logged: 0.022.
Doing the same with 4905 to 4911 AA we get 0.019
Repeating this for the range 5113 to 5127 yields 0.048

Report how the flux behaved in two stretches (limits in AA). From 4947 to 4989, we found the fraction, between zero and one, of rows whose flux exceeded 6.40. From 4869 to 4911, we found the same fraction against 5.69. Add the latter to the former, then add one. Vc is 1.7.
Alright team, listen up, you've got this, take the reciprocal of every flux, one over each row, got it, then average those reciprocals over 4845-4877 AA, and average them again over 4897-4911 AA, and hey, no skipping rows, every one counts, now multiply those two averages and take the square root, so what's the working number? 0.184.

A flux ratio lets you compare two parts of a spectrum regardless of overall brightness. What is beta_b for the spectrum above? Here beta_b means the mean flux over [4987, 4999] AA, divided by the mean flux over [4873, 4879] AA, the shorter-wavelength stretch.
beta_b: 0.97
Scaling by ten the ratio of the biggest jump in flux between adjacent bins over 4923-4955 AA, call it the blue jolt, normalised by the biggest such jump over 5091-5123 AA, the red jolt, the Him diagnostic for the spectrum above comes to 10.5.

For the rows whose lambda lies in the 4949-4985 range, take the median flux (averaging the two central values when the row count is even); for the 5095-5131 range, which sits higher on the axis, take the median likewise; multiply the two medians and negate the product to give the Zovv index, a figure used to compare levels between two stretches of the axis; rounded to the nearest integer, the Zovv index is -42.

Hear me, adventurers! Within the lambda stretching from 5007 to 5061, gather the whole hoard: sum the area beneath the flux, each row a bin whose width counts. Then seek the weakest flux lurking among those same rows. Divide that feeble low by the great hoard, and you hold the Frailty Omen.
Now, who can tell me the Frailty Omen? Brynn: 0.016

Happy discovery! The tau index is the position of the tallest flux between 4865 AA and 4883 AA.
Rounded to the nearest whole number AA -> 4874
